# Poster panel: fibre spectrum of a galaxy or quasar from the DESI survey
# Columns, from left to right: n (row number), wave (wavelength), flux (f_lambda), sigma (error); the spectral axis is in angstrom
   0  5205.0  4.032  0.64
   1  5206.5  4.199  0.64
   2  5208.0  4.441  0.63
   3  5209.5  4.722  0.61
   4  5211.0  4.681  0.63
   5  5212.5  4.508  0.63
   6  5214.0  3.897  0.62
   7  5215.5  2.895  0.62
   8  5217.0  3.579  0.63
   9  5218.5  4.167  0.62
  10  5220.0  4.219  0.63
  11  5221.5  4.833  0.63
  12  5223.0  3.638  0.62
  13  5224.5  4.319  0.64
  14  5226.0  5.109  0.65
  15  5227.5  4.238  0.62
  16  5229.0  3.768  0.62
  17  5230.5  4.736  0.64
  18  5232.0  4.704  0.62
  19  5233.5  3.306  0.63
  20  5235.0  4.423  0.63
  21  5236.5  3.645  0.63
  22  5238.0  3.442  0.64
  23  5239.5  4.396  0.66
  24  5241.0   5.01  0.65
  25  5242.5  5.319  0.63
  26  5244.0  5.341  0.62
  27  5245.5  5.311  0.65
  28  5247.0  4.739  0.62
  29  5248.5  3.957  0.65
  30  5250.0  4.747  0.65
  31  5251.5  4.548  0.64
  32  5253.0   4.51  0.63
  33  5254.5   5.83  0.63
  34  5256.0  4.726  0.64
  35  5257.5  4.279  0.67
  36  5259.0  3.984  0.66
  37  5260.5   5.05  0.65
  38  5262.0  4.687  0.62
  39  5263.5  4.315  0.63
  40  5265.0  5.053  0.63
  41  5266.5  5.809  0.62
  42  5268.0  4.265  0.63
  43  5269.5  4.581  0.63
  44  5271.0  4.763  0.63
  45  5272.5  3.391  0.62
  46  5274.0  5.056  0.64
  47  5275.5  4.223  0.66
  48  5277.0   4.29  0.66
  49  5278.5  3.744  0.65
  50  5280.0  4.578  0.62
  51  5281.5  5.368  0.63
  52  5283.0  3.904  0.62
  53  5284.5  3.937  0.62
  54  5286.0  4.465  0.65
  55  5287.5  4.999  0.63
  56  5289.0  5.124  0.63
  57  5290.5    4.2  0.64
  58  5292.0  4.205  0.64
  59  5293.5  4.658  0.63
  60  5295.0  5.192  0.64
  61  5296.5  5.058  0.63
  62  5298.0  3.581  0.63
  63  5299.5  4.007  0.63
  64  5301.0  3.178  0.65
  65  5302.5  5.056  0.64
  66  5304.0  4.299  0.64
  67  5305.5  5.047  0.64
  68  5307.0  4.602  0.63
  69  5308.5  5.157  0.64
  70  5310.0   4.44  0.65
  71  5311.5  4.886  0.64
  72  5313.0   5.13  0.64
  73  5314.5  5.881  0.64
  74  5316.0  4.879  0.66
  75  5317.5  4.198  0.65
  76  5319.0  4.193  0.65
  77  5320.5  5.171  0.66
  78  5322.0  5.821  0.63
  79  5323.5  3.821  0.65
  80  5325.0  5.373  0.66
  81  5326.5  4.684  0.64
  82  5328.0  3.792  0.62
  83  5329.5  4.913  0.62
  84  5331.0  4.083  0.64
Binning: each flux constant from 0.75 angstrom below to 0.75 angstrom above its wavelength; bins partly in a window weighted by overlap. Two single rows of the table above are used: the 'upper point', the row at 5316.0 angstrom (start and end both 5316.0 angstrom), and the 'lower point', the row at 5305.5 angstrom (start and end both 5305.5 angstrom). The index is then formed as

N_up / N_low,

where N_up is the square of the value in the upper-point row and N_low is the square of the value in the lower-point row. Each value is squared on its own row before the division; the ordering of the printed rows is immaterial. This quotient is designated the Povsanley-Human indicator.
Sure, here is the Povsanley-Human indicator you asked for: 0.93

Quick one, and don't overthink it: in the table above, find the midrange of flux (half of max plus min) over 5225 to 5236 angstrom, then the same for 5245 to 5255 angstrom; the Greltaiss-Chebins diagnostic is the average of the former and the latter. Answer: 4.55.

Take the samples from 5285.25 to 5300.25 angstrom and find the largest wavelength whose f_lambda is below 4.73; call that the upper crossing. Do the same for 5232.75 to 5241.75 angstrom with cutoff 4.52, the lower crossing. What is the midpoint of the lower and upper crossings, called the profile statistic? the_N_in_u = 5269.5 angstrom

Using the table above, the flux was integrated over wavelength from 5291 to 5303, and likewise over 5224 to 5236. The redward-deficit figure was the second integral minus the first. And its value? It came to 0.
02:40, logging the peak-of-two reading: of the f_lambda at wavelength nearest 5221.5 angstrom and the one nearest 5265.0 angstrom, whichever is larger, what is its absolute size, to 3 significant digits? 5.05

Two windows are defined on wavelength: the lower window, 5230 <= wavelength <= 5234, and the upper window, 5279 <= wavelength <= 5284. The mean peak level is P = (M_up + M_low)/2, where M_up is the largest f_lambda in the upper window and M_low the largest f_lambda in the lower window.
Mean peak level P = 5.1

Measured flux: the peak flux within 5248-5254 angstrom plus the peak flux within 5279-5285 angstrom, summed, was 10.1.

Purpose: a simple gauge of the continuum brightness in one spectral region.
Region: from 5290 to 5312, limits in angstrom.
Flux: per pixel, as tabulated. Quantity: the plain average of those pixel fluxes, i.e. 4.50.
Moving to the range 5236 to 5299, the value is 4.58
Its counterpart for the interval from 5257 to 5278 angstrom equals 4.55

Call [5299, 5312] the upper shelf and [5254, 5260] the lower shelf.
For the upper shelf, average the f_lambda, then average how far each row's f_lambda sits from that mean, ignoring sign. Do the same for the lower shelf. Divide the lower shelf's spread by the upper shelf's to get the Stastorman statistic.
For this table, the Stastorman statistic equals 1.2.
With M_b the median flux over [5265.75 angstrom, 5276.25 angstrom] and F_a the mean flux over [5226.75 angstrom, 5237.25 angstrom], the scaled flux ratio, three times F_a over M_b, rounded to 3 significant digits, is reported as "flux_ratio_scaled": 2.70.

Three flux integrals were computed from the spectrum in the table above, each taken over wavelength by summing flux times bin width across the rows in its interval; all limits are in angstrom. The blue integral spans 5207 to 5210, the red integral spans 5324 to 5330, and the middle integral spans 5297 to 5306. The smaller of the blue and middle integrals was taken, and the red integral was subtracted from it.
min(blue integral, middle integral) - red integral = -14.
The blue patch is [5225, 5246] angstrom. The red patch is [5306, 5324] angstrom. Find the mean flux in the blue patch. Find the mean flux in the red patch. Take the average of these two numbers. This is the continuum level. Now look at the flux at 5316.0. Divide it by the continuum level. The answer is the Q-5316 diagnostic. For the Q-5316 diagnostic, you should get 1.05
